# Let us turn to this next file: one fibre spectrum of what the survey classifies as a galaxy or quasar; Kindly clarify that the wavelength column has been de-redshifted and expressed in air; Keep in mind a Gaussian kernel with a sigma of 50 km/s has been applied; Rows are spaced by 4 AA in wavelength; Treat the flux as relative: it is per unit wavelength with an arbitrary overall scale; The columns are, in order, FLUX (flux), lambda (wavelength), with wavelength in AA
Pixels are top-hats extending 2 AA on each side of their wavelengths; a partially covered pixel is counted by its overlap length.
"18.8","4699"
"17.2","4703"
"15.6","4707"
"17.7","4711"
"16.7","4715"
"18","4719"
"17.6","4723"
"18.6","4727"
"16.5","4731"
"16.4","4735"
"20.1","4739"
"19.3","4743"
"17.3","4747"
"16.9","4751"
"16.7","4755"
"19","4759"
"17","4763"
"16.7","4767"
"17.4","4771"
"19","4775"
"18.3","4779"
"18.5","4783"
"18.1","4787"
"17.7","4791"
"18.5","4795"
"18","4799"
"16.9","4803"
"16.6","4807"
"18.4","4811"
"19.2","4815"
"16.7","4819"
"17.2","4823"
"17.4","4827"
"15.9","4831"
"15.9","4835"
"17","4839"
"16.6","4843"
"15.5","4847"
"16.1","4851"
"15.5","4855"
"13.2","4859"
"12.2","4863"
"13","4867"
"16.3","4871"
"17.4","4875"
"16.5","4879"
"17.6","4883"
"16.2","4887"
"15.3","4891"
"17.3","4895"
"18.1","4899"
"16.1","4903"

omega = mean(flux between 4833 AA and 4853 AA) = 16.2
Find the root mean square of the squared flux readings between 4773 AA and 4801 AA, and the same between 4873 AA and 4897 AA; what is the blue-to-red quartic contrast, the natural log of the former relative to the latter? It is 0.18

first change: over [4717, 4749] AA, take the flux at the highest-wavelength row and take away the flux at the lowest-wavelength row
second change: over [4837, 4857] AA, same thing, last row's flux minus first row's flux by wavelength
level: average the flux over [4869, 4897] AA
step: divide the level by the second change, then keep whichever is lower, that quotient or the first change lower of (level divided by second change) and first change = -11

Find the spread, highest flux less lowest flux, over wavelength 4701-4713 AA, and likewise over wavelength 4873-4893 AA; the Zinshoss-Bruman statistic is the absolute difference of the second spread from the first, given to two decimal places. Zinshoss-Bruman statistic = 0.20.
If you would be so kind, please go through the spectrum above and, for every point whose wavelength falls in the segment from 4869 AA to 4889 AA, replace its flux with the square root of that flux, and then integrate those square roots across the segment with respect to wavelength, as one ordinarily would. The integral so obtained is 82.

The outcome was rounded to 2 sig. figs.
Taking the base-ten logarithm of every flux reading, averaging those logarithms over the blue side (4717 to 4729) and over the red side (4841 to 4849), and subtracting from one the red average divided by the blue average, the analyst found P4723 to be 0.041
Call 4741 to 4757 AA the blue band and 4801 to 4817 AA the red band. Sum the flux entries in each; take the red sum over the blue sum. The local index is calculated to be 1.01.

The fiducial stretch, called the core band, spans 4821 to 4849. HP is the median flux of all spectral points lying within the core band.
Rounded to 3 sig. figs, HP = 16.6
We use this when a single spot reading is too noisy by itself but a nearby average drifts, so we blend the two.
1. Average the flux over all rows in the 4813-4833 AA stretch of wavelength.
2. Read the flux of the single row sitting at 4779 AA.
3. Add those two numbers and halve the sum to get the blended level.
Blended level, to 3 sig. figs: 17.8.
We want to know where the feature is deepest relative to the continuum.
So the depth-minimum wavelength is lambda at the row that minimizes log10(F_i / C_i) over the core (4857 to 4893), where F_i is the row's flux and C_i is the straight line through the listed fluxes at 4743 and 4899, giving 4863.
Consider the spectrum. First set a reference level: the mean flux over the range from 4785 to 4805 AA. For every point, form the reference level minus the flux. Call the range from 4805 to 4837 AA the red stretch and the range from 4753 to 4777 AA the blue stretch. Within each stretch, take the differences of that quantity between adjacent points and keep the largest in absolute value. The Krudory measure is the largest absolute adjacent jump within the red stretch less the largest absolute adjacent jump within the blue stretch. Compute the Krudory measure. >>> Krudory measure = 0.2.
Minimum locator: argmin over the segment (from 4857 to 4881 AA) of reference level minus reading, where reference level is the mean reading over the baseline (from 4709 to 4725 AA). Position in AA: 4875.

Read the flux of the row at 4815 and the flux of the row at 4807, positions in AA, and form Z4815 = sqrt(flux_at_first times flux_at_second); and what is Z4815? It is 17.9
